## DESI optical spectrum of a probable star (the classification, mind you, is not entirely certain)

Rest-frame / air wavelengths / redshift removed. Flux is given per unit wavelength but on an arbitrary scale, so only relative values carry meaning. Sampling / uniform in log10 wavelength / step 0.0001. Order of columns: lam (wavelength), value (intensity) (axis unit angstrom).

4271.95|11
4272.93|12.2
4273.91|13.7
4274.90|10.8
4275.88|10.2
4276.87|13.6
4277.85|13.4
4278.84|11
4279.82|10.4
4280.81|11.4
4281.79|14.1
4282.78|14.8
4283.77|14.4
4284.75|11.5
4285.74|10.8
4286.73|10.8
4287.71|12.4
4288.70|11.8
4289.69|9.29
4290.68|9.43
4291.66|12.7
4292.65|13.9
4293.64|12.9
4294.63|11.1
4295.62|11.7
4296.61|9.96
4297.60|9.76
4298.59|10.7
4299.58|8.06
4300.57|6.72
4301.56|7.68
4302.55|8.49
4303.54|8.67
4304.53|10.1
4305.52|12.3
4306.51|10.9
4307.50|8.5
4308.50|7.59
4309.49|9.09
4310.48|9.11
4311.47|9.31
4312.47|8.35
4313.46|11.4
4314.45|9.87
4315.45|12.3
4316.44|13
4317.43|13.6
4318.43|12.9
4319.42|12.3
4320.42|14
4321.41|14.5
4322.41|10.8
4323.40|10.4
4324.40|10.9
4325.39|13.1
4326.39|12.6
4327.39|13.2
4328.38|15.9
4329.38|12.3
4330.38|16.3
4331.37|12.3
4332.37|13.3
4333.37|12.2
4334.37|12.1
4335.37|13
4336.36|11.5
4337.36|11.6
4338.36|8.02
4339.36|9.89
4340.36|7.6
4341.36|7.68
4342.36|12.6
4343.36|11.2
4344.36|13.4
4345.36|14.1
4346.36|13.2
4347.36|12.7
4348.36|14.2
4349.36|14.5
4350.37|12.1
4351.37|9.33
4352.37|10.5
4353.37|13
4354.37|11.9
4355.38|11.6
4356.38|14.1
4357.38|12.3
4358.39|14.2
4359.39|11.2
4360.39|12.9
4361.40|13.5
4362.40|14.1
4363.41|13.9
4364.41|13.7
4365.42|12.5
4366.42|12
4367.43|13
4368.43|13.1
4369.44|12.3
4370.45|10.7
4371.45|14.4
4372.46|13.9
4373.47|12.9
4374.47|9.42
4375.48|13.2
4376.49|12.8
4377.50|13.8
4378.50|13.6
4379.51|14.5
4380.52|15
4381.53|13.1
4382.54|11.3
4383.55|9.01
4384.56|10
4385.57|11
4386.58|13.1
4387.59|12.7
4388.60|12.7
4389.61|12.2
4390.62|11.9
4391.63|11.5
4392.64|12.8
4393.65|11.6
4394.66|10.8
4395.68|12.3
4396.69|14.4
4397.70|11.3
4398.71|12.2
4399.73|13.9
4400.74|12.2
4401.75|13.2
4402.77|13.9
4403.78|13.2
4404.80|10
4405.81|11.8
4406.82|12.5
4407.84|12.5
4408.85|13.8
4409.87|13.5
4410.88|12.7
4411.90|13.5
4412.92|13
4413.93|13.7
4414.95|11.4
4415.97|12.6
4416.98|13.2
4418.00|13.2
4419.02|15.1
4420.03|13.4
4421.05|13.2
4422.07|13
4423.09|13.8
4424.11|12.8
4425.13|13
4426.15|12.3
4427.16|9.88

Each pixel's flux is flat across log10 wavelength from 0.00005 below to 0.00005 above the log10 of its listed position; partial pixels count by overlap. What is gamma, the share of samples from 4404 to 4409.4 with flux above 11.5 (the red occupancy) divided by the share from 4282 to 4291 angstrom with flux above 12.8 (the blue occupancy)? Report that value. 3.6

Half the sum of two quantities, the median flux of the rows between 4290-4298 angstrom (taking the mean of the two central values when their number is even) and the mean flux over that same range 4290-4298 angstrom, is 11.4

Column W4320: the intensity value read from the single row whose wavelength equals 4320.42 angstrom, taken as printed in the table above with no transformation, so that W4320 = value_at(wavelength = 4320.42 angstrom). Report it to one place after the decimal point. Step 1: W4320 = 14.0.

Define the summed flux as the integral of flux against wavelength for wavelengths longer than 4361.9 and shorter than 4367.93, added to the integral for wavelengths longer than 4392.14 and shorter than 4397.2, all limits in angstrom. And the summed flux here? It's 142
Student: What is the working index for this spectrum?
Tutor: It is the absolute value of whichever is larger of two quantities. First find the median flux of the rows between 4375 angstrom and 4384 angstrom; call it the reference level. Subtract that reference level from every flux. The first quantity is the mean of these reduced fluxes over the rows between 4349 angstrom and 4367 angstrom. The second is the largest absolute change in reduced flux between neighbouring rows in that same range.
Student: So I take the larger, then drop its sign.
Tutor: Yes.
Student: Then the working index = 3.0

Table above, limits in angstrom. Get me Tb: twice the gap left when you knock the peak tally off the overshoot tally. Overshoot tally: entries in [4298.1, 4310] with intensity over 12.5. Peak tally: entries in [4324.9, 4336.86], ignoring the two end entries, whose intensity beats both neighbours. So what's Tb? -8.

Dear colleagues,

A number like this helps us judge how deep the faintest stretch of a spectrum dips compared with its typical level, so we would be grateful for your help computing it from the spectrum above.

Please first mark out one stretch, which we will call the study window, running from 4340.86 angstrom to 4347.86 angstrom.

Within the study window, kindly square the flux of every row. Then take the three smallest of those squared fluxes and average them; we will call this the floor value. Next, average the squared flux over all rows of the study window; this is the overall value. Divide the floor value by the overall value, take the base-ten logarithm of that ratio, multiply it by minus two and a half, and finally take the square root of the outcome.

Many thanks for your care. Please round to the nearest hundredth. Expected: 0.55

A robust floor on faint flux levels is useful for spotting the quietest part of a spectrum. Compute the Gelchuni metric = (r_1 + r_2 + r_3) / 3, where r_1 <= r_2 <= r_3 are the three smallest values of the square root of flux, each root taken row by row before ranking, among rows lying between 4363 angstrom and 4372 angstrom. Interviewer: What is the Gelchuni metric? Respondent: 3.4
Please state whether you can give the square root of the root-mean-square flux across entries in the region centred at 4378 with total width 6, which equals 3.72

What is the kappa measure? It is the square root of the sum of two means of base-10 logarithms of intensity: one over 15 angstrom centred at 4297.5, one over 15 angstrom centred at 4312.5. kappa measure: 1.42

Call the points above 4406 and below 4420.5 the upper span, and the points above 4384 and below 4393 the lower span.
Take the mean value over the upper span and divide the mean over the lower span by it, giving 0.91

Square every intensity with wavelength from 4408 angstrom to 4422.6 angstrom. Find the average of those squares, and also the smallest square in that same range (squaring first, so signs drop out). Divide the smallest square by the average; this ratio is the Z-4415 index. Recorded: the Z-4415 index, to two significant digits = 0.74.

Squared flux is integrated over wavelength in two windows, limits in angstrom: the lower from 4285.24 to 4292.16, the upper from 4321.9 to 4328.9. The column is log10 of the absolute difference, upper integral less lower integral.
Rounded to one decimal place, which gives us 2.4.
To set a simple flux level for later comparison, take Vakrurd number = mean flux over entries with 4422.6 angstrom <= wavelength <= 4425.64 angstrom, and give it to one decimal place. 13.2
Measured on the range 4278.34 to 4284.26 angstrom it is 12.7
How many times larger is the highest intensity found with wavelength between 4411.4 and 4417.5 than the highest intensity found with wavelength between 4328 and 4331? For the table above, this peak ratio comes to 0.84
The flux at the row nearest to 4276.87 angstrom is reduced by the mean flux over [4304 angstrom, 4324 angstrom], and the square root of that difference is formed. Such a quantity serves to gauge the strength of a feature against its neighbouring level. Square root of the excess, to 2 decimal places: 1.61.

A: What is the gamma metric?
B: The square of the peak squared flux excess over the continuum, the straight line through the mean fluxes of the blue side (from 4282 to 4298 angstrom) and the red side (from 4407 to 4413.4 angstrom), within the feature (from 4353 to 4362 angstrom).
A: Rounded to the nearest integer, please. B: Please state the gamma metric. 8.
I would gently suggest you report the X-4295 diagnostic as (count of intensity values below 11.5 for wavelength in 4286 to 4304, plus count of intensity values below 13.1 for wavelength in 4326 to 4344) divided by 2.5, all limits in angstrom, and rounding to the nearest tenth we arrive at 10.4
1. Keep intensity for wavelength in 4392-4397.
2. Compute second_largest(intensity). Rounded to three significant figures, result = 12.8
